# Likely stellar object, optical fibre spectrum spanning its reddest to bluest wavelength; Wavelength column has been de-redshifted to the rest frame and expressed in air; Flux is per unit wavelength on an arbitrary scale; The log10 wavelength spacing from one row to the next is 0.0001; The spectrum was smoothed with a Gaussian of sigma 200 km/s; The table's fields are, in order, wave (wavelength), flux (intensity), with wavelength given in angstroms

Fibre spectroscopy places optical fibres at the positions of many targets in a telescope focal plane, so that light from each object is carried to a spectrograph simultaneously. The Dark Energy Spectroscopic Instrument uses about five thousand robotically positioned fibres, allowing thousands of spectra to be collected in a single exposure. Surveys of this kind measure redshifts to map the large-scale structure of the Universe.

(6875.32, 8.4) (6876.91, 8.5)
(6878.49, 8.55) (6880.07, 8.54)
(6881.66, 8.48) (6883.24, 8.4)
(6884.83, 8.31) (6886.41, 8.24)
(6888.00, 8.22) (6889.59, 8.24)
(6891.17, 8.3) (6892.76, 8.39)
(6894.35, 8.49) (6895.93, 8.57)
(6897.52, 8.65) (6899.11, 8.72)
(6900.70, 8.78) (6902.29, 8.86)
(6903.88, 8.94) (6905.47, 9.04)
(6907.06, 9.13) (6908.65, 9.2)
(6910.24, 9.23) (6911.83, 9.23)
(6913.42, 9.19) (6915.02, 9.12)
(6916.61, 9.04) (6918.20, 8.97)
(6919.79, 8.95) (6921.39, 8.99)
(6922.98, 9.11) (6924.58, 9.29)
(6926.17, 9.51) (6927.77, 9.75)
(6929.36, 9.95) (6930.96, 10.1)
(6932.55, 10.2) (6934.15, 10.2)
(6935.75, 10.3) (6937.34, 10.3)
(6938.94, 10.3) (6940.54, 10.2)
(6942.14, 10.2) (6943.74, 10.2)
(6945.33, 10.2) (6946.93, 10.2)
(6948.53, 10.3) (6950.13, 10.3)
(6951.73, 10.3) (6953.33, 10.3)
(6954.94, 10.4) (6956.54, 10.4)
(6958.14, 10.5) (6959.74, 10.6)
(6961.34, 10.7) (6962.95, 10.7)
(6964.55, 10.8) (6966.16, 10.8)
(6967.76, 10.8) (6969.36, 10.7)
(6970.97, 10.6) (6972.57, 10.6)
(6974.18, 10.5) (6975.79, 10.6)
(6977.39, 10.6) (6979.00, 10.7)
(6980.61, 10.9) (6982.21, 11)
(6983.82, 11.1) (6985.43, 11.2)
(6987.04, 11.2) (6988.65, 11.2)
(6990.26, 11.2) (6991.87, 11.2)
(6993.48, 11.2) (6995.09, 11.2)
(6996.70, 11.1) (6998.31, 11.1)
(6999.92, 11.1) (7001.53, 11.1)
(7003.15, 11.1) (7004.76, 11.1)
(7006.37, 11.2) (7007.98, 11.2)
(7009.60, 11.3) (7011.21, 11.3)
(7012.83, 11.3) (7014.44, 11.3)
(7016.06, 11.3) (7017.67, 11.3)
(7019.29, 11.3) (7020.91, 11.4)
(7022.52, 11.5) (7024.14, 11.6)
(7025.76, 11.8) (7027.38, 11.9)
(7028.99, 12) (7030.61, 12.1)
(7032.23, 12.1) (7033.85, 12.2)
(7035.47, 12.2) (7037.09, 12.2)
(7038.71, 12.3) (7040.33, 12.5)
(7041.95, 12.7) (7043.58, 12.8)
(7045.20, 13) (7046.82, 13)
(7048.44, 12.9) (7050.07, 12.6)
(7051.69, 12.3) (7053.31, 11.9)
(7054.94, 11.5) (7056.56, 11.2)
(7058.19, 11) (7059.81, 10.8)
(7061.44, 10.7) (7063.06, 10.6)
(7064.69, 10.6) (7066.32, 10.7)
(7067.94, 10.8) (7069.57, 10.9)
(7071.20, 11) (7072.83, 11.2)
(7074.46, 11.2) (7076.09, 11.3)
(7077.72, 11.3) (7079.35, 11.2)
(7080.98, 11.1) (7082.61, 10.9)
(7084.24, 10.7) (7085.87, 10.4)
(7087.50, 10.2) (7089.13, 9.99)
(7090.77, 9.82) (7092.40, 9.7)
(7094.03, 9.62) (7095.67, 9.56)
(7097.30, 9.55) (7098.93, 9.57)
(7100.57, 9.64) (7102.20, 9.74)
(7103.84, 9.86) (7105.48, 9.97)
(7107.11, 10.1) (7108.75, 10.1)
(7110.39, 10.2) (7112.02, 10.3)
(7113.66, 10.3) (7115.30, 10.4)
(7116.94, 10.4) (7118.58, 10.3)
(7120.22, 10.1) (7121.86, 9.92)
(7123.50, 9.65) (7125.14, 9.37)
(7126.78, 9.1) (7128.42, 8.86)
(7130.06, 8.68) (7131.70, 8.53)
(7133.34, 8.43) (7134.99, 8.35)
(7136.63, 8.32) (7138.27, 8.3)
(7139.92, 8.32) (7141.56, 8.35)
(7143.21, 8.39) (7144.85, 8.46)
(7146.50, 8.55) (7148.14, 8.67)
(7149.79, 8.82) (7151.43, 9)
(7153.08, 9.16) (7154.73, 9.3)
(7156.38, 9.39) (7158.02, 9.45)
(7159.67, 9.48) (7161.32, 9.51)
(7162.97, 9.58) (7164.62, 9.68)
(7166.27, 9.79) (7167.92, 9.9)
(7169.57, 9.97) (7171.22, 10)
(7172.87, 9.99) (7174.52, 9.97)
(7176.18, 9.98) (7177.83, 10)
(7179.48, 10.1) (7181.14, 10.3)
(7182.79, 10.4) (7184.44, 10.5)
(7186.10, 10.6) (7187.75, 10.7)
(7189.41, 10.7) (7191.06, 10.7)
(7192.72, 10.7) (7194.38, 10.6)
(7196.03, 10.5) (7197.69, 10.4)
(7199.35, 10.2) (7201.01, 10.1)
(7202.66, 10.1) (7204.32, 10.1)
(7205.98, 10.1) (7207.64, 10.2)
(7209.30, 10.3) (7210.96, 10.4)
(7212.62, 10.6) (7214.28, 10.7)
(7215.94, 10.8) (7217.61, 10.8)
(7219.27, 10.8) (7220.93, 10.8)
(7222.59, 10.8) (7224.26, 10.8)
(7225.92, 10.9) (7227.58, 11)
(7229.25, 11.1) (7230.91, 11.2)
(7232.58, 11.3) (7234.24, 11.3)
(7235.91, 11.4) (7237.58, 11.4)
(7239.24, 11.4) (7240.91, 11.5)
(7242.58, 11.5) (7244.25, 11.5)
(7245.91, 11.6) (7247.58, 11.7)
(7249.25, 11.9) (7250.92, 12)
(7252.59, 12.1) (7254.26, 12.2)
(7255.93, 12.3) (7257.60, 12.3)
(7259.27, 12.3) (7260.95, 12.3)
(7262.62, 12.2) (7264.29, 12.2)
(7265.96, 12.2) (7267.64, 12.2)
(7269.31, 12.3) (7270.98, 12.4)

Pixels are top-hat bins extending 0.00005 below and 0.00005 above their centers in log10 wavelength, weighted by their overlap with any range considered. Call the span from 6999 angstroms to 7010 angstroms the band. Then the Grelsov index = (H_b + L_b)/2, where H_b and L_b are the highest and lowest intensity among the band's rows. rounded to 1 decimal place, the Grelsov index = 11.2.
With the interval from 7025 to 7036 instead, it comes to 12.0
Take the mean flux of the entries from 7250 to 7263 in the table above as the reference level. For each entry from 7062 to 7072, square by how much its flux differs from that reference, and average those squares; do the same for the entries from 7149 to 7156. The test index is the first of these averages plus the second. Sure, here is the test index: 12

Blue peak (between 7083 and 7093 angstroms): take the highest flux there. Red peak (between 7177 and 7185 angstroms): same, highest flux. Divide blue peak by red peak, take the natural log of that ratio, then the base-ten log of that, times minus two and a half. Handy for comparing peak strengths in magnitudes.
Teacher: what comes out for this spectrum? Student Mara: 4.3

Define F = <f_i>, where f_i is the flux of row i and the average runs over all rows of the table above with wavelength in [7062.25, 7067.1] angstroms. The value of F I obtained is 10.6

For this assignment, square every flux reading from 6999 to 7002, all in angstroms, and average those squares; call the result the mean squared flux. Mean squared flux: 123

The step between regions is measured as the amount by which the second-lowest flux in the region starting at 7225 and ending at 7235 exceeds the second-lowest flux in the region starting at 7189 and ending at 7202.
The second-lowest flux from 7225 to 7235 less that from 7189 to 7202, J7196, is 1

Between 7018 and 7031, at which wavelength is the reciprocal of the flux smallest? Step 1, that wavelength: 7030.61 angstroms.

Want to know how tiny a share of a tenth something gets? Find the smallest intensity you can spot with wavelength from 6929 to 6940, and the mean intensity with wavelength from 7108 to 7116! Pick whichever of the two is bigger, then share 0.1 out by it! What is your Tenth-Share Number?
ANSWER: 0.0097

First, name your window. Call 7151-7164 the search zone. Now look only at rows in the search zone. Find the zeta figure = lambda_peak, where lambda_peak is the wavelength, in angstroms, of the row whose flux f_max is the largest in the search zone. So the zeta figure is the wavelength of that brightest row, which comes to 7162.97 angstroms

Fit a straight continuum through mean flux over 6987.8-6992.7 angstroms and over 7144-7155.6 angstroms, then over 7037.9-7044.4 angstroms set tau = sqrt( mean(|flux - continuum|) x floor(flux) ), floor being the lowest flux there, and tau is 5.1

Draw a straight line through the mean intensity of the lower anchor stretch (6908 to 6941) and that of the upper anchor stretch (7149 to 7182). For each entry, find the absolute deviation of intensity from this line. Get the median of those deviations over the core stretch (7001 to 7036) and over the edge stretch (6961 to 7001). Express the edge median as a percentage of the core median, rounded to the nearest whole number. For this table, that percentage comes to 77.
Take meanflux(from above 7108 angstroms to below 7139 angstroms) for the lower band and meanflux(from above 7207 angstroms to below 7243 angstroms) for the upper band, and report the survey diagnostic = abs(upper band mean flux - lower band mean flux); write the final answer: 1.50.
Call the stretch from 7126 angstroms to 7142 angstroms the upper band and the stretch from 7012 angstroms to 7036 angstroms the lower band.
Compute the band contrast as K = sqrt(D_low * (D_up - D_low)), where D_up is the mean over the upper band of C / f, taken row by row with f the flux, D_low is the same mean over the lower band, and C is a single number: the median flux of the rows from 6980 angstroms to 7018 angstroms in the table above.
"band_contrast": 0.58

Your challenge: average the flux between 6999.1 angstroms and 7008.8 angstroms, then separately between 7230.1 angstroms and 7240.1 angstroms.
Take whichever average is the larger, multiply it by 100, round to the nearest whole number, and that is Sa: 1133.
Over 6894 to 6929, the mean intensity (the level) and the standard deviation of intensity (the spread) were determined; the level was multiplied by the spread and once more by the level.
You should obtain 24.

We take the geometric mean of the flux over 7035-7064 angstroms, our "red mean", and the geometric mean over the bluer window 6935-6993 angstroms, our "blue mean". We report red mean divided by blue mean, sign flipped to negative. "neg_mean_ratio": -1.13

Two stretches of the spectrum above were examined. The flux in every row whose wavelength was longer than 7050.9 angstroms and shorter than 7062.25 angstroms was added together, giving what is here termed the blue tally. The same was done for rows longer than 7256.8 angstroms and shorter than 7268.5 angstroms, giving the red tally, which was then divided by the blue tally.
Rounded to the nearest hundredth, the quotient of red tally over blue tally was 1.08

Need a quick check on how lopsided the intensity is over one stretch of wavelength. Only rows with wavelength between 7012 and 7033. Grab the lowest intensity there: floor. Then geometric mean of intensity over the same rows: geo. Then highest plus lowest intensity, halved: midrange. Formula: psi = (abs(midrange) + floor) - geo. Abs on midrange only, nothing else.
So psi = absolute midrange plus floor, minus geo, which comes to 11.4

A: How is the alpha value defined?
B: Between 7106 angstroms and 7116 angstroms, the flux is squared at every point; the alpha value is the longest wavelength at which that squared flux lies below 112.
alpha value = 7115.30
